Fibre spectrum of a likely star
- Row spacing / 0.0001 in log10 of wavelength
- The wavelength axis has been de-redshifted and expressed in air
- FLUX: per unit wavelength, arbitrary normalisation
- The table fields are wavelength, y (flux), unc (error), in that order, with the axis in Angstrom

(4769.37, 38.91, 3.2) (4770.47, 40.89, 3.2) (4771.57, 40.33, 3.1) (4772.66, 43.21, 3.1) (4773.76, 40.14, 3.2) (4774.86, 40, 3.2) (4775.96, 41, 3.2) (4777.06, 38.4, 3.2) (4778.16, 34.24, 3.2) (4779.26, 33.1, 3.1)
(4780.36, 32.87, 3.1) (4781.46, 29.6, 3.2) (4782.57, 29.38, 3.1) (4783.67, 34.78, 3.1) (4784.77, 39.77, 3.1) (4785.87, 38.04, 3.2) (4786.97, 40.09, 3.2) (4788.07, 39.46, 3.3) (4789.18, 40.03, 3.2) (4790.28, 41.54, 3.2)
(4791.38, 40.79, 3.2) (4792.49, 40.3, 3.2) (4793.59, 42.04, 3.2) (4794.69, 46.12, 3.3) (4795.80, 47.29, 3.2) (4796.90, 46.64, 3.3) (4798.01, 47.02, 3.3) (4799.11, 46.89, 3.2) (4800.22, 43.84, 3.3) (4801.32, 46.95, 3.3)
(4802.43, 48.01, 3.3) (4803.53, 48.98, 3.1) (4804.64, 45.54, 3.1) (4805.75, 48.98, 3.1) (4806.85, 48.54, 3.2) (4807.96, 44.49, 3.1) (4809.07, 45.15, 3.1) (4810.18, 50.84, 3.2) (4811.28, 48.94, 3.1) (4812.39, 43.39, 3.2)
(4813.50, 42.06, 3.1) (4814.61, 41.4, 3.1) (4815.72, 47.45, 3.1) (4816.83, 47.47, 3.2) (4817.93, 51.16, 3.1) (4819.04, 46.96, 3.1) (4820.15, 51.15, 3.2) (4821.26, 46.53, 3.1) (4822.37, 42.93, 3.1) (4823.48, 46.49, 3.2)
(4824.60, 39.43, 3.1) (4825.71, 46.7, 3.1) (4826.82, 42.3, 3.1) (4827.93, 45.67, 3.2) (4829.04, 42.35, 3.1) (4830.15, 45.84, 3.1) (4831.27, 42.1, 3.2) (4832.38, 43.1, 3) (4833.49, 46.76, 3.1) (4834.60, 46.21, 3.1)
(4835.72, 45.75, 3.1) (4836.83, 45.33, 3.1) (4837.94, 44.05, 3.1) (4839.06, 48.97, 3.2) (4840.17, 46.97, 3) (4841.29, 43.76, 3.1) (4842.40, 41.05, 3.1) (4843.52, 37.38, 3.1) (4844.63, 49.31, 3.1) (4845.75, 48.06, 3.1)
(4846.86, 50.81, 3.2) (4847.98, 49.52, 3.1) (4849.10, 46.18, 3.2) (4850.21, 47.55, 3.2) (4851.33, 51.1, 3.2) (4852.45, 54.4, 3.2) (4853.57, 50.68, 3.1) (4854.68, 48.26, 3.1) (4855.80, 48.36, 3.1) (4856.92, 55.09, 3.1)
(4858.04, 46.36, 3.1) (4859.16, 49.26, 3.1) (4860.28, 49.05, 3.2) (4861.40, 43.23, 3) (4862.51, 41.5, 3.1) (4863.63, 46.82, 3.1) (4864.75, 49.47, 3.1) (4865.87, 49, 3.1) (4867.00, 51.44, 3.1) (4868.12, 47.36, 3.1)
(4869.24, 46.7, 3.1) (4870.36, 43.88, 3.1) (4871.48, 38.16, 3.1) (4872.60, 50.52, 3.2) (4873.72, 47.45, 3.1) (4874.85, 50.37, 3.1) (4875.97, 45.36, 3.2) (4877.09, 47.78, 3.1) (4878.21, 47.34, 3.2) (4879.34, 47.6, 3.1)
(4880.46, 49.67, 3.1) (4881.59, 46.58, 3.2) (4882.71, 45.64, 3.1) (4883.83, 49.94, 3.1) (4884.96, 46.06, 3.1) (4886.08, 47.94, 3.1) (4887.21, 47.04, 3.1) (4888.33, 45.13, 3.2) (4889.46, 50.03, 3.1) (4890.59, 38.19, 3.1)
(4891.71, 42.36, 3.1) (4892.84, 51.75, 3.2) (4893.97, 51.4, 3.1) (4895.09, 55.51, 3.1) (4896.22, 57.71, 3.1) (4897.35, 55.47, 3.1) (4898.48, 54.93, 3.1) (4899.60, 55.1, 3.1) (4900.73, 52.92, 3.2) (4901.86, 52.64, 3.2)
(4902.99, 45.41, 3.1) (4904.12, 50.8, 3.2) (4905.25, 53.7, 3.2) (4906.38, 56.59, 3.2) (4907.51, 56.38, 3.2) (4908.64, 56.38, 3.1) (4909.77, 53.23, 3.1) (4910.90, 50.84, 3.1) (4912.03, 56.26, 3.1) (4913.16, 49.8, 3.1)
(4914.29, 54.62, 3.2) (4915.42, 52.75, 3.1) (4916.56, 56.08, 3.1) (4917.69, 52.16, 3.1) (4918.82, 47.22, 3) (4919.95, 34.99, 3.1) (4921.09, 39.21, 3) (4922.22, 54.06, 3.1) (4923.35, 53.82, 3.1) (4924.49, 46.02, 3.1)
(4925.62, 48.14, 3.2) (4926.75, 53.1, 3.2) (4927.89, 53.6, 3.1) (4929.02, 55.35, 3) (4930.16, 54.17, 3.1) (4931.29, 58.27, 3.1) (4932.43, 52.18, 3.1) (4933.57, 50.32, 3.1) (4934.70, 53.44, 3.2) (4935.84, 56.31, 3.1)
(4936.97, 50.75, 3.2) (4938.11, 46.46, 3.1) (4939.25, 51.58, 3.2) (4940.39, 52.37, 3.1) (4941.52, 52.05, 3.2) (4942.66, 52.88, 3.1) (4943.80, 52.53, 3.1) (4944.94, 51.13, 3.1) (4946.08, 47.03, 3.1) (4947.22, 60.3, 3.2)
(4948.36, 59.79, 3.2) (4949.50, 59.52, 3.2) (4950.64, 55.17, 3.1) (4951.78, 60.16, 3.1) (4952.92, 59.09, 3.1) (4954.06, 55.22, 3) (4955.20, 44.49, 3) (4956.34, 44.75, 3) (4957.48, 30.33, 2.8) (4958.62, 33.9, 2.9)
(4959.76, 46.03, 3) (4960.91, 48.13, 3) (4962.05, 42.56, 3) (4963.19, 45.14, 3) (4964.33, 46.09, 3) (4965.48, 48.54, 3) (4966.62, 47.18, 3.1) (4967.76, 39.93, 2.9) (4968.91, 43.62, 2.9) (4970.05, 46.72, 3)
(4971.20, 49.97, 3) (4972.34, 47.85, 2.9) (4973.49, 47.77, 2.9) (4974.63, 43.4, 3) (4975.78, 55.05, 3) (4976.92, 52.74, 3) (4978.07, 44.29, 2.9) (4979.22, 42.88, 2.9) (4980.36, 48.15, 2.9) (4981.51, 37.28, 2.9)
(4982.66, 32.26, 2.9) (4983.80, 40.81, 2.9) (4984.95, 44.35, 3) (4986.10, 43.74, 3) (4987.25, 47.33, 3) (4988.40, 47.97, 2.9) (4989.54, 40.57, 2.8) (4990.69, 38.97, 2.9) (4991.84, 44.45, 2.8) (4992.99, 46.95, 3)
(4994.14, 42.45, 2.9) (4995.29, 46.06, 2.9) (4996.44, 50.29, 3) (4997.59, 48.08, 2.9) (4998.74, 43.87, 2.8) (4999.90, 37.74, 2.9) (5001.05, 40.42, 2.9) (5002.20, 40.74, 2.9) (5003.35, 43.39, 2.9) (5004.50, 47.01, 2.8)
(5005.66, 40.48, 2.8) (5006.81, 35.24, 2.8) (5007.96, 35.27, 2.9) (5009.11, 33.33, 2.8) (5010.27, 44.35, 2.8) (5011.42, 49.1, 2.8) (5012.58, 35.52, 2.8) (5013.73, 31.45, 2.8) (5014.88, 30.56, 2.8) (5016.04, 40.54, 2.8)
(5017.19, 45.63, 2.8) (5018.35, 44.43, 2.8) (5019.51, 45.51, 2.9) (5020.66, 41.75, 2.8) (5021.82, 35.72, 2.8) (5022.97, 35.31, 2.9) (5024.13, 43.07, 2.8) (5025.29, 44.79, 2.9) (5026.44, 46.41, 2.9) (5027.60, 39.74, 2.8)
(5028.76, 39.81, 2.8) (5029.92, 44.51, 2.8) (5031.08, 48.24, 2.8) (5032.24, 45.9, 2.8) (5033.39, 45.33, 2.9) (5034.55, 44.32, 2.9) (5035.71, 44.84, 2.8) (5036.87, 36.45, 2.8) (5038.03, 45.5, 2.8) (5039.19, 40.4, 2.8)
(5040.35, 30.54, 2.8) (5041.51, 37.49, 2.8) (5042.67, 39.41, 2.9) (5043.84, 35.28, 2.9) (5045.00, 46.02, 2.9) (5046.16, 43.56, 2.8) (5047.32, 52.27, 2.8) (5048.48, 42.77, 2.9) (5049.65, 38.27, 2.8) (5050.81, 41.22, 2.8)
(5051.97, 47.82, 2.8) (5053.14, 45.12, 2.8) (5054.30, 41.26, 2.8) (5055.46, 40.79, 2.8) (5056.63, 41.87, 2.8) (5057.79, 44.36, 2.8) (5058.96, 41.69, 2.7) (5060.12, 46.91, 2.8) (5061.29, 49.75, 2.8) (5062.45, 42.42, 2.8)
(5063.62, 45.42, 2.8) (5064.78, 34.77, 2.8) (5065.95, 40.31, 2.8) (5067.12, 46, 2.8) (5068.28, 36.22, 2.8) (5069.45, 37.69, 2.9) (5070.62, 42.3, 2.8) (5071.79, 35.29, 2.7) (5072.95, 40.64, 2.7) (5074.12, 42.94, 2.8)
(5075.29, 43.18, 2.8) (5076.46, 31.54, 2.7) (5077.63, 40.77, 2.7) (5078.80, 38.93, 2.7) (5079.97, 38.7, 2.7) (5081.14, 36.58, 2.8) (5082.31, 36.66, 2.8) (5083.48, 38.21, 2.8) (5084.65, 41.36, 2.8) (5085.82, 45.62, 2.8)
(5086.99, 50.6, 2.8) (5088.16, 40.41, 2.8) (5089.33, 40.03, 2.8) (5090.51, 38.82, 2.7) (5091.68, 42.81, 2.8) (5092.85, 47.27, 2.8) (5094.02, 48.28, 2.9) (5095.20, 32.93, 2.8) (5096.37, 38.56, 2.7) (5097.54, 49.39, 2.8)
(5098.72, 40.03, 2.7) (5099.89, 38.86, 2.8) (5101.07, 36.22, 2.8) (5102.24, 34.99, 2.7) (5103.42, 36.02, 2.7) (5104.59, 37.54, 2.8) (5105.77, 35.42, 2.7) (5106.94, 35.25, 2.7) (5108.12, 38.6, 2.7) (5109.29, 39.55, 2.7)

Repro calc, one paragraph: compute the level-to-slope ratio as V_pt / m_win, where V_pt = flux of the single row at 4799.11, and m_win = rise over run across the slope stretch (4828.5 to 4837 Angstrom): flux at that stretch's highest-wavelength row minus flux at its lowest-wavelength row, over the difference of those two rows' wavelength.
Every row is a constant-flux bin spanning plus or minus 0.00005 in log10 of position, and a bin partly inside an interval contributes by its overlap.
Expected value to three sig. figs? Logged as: 123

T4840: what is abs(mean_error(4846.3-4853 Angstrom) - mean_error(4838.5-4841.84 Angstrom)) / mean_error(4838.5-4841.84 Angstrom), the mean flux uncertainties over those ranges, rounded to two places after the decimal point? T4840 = 0.03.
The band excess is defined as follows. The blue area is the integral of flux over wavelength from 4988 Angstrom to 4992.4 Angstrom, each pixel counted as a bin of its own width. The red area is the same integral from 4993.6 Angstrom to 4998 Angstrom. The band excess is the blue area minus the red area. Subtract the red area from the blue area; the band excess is -17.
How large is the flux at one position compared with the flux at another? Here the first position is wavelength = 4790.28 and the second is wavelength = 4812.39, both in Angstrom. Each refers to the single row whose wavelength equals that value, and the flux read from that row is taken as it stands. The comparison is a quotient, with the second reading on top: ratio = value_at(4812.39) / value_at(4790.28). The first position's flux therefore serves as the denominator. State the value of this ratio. 1.04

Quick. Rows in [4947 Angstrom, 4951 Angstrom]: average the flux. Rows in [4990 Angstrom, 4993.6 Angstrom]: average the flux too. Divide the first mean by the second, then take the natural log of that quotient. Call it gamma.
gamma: 0.30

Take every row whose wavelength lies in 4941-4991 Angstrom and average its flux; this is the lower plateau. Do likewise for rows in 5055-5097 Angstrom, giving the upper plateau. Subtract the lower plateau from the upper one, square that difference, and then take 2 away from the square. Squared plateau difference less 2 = 35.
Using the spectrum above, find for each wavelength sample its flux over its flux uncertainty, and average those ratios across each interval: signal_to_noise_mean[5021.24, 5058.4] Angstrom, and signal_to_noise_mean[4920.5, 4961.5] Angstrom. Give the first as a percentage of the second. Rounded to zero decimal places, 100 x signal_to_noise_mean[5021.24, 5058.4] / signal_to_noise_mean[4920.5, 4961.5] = 90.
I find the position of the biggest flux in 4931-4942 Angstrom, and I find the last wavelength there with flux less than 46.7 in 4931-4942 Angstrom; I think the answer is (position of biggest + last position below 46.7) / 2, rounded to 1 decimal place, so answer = 4934.7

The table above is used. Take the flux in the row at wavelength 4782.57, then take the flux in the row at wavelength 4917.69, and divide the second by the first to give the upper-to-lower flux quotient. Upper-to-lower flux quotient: 1.78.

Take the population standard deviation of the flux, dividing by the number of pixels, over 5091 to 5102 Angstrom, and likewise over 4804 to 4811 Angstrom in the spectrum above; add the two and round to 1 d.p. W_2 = 7.7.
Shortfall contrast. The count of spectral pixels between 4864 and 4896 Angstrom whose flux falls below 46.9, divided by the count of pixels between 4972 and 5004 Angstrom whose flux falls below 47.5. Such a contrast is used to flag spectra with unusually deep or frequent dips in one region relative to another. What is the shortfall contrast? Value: 0.50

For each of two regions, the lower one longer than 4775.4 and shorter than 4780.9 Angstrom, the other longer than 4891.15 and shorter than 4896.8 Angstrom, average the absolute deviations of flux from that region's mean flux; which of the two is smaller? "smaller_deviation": 3.0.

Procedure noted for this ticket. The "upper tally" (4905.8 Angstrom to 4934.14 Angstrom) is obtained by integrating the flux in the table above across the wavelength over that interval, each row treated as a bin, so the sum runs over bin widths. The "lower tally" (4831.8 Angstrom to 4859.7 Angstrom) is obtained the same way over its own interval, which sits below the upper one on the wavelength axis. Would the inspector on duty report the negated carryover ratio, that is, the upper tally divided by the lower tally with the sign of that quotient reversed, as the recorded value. -1.11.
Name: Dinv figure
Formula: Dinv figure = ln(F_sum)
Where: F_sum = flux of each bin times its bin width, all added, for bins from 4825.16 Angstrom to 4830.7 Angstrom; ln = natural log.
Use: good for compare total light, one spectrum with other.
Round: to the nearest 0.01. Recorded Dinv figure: 5.51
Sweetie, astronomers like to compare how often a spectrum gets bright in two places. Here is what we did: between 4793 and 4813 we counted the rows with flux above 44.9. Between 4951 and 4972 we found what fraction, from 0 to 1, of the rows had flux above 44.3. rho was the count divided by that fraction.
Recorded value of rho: 19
